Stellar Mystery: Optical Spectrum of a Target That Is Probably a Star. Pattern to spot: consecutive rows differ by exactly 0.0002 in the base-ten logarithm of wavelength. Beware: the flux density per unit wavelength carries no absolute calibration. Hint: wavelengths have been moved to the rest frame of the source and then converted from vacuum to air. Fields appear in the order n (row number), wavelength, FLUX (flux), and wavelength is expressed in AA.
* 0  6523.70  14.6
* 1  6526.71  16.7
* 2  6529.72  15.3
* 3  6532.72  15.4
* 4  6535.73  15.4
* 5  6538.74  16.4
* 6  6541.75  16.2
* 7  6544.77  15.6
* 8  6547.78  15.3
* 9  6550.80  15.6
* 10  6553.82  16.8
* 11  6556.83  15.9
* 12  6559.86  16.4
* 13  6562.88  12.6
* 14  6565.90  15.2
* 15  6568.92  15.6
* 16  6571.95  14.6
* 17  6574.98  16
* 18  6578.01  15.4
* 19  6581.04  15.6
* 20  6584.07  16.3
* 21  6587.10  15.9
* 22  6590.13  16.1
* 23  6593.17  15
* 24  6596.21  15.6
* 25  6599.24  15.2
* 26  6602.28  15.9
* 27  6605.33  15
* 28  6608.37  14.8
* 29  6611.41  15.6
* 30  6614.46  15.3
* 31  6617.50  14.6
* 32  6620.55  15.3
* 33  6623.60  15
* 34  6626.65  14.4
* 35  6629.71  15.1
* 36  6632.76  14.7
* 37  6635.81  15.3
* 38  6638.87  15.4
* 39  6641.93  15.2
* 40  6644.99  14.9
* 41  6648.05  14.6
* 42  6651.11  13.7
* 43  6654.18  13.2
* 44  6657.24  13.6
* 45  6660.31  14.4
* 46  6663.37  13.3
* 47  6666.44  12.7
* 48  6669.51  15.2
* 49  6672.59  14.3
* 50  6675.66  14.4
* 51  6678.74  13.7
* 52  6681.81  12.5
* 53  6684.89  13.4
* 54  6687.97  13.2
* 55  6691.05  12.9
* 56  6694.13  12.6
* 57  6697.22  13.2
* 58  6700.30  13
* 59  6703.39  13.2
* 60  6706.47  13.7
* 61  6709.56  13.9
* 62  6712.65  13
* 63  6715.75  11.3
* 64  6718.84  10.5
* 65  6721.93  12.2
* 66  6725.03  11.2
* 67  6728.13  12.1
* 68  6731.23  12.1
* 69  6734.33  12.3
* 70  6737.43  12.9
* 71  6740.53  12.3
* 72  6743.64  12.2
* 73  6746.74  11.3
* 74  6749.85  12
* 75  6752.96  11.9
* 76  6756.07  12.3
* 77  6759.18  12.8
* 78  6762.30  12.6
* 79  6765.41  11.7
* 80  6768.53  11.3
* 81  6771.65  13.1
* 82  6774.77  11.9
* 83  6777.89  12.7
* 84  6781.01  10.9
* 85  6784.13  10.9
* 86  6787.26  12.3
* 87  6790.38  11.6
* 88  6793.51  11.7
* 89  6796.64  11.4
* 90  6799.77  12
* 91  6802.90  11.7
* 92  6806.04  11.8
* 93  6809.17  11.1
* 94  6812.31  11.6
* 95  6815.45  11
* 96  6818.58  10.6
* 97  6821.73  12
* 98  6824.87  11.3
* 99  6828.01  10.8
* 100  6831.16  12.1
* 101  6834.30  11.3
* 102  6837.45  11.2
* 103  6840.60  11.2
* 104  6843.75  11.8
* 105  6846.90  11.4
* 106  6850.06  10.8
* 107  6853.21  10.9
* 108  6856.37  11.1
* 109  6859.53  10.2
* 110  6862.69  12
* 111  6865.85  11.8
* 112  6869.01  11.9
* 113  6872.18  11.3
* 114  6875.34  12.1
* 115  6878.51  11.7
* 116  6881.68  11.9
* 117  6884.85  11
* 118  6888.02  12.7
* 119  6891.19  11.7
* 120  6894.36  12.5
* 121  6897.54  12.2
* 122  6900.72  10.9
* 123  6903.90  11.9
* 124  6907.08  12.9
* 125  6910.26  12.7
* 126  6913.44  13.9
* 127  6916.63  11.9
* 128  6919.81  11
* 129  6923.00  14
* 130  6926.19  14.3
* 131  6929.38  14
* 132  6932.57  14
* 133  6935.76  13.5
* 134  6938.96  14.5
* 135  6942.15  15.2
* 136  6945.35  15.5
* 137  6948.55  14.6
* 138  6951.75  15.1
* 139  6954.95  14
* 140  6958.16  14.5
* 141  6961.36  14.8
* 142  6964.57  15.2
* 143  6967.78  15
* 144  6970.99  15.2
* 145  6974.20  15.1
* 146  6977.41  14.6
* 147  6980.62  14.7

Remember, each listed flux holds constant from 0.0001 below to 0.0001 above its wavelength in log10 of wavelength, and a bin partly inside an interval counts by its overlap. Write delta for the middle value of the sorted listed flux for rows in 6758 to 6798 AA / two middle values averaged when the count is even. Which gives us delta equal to 11.7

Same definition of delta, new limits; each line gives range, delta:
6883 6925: 12.2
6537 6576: 15.6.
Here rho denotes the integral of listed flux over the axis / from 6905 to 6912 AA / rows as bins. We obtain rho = 89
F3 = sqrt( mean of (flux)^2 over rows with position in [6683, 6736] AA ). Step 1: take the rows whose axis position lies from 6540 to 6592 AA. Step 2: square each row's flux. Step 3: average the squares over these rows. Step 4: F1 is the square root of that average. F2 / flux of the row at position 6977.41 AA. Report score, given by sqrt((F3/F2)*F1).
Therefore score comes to 3.7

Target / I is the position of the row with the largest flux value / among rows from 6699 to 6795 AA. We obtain 6709.56 AA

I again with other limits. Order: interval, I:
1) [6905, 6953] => 6945.35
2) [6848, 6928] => 6926.19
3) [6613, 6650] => 6638.87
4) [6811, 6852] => 6831.16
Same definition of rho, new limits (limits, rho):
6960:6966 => 90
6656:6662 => 84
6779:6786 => 78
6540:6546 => 96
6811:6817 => 68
